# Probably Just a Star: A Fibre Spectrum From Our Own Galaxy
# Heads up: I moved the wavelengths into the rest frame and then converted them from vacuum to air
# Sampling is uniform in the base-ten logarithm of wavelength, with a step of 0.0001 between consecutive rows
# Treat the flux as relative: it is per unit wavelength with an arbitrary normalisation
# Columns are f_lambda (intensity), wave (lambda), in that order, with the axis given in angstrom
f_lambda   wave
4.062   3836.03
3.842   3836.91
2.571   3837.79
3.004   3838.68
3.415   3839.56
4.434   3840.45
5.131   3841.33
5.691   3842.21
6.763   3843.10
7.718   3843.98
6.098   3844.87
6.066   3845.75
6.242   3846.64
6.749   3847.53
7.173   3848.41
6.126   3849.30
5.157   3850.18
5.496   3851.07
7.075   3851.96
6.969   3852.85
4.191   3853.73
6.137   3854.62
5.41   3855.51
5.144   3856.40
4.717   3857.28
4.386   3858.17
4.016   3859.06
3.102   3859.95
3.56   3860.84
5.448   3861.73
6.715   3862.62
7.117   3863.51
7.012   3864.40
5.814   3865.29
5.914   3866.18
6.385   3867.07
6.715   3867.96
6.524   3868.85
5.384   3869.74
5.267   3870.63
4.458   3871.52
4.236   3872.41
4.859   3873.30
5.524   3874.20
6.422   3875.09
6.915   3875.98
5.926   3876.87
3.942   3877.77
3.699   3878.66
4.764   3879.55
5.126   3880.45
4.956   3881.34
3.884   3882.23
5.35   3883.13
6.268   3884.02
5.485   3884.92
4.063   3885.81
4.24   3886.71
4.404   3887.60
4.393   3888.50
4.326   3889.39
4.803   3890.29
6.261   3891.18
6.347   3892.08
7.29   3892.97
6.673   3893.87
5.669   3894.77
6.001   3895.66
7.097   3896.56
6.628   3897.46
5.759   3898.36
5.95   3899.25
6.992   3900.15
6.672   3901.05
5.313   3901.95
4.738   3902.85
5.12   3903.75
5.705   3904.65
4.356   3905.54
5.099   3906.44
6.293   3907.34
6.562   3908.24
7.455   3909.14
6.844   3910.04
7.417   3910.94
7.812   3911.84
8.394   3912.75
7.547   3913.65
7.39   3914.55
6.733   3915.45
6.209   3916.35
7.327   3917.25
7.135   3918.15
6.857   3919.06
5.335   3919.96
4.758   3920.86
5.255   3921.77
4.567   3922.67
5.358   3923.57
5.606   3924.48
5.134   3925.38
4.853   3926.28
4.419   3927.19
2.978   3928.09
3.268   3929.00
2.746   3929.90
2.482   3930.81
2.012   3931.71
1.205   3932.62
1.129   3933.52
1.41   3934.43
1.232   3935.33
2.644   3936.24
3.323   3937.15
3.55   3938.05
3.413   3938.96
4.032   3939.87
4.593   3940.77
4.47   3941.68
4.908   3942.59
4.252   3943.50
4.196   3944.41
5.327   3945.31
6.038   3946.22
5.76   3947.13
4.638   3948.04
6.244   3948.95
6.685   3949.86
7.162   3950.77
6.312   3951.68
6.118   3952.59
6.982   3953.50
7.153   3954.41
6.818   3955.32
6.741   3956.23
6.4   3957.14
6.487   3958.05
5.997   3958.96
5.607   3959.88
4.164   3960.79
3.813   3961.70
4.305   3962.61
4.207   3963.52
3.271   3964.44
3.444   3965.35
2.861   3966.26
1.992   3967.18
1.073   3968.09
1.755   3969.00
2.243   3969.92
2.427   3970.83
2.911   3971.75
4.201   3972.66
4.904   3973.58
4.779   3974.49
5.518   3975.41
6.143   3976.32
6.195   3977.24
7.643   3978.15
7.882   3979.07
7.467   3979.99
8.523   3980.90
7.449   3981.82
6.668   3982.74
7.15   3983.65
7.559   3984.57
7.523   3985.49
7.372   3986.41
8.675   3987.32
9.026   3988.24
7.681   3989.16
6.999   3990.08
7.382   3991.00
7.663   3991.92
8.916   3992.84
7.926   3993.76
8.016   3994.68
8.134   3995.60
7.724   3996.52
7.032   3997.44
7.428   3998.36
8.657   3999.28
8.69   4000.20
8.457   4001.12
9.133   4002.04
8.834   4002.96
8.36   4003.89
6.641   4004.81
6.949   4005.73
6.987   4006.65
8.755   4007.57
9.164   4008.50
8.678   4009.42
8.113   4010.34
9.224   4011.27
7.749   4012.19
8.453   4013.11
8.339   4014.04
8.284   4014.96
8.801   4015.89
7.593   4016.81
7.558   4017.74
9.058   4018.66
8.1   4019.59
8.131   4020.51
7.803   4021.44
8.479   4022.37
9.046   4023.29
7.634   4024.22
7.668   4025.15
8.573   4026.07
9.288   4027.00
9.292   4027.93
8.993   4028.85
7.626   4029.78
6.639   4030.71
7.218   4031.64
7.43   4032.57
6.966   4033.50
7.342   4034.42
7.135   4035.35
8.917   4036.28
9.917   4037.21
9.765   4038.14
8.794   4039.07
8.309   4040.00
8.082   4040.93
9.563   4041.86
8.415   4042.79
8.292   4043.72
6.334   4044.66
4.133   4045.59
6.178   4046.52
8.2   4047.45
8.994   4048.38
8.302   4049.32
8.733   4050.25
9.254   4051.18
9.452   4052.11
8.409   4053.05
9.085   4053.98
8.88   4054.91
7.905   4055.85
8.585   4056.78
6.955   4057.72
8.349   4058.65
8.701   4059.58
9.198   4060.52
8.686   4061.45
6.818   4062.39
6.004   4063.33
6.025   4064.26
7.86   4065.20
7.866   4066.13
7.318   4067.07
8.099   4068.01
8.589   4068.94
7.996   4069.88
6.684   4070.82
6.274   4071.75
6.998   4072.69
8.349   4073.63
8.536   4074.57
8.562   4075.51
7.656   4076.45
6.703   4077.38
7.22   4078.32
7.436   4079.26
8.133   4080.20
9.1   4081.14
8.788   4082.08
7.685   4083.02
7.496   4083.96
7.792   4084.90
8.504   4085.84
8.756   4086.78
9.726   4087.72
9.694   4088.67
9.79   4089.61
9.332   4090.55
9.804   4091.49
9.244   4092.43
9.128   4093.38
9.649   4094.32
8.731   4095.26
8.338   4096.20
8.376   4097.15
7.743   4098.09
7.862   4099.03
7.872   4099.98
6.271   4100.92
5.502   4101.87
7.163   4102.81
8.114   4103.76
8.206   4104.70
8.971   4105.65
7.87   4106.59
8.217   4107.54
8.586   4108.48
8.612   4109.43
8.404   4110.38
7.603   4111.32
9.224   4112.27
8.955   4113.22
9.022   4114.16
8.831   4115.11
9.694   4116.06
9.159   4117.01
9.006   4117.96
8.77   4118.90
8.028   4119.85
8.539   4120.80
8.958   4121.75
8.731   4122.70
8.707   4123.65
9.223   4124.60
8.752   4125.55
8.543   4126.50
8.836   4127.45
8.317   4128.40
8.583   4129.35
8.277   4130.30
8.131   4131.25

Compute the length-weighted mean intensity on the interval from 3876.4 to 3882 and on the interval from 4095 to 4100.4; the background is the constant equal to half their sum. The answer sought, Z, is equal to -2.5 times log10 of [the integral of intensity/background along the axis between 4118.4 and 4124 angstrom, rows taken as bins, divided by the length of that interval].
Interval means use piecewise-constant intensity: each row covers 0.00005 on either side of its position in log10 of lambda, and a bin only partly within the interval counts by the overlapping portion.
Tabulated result -0.3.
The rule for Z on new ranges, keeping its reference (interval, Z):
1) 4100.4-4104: 0.0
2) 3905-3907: 0.3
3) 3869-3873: 0.3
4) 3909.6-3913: -0.2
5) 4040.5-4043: -0.3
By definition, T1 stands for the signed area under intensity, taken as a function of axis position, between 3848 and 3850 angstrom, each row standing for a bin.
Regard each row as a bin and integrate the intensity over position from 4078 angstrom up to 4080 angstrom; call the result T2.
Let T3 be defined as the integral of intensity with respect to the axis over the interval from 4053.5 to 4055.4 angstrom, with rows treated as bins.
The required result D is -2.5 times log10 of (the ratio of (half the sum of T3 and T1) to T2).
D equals 0.0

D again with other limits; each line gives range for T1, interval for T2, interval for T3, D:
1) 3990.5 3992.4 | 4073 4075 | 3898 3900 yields 0.3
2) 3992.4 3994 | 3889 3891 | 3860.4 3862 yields -0.1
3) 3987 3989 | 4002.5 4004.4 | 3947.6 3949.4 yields 0.2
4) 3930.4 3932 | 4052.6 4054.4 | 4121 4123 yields 0.4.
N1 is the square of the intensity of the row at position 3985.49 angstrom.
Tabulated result 57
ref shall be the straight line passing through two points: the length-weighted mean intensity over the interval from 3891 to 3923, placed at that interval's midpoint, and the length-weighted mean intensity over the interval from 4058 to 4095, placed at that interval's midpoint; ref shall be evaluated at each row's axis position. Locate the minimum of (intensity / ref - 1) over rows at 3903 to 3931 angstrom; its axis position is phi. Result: 3930.81 angstrom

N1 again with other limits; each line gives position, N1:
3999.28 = 75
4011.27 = 85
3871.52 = 20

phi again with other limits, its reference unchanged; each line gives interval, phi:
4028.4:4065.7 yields 4045.59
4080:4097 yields 4083.96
